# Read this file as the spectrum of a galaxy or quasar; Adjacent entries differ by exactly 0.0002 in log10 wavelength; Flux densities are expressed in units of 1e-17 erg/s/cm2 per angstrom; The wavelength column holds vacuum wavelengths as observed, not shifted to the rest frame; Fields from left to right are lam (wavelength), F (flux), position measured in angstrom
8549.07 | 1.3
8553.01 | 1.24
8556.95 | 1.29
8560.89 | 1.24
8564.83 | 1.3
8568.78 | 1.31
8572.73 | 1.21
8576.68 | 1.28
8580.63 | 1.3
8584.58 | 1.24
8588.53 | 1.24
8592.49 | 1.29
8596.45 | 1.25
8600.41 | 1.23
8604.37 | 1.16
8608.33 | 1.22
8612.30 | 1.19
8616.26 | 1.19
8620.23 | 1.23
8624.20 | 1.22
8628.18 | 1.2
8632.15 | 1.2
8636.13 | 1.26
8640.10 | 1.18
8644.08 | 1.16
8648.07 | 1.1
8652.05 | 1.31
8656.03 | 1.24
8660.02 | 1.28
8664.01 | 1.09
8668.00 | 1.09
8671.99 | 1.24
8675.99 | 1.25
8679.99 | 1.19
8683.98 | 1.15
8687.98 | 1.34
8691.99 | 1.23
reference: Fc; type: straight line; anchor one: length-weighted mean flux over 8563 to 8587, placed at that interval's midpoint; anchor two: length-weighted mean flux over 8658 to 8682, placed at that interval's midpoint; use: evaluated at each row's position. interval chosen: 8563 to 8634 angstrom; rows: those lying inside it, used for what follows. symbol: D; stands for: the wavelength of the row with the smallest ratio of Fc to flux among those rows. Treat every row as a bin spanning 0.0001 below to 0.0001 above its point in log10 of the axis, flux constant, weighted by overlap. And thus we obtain 8592.49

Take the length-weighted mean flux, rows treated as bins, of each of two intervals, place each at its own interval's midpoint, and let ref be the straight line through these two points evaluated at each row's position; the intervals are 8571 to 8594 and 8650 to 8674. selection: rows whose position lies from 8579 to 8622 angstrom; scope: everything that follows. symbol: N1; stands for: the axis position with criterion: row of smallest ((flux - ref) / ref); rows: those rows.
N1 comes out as 8604.37 angstrom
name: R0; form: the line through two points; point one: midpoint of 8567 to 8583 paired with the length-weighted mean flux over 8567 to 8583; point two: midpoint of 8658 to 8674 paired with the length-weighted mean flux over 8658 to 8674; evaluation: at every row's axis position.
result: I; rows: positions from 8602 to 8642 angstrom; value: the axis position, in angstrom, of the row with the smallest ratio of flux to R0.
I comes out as 8604.37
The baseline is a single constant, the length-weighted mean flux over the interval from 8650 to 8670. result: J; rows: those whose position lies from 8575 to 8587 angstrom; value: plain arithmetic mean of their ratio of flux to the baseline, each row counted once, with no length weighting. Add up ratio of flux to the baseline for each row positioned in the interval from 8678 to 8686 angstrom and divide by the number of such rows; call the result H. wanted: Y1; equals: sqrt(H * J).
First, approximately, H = 0.97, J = 1.06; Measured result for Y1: 1.02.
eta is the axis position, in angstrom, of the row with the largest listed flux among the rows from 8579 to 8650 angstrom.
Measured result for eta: 8580.63 angstrom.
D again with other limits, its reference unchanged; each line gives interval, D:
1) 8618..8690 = 8687.98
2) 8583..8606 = 8592.49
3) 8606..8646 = 8636.13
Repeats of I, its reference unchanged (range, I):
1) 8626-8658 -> 8648.07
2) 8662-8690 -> 8664.01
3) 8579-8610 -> 8604.37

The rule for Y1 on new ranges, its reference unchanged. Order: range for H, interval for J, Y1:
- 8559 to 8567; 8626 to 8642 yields 1.03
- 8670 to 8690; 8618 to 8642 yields 1.02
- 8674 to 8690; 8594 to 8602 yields 1.03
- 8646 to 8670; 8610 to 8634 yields 0.99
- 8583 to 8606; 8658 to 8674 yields 1.00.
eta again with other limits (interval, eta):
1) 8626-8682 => 8652.05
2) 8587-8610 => 8592.49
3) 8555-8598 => 8568.78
